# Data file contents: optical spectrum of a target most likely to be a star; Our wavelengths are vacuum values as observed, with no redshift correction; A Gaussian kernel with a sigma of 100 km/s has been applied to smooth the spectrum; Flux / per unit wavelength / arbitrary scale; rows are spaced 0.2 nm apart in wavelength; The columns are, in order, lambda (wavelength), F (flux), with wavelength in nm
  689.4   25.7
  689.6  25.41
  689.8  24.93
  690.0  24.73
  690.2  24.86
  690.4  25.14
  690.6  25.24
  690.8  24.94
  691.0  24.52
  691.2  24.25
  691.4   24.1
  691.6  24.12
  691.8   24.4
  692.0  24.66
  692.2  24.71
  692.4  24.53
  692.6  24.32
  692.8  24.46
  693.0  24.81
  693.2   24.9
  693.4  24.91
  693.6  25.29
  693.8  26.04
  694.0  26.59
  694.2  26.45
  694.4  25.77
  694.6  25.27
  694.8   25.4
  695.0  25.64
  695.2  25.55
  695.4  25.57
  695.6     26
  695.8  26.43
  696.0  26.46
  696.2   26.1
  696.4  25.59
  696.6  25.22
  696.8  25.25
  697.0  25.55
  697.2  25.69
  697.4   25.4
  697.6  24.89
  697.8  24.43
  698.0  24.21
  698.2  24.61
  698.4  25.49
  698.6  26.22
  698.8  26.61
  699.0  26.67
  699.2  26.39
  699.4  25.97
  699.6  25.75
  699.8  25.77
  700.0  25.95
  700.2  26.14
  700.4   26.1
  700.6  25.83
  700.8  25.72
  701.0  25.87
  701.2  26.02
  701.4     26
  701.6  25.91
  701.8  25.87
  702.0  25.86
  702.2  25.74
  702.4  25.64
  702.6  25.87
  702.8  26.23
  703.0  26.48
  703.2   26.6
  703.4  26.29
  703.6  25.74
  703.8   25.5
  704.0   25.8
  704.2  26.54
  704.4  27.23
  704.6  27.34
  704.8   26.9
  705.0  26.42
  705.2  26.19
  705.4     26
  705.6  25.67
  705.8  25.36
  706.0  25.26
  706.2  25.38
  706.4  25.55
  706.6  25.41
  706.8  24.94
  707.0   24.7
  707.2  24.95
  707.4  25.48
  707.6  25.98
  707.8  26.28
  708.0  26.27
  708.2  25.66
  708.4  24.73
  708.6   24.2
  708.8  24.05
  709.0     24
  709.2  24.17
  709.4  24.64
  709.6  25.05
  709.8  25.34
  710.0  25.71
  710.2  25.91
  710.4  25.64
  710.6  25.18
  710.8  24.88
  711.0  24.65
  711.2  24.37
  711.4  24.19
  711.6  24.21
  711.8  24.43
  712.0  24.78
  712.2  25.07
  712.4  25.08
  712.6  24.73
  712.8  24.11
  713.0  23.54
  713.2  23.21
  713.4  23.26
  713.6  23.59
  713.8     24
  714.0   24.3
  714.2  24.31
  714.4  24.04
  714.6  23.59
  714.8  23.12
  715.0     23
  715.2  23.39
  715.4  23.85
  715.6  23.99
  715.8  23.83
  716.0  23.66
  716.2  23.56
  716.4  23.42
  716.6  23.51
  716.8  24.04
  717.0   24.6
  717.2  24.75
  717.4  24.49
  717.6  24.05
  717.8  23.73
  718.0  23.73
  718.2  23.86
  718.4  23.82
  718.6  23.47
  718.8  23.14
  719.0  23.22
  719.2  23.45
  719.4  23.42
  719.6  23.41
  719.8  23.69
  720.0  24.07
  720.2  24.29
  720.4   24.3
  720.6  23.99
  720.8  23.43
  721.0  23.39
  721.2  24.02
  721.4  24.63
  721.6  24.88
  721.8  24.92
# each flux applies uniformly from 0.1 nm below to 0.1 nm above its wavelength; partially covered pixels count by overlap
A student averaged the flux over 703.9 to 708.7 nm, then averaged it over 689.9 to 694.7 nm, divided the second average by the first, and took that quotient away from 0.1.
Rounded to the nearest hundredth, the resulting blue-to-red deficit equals -0.87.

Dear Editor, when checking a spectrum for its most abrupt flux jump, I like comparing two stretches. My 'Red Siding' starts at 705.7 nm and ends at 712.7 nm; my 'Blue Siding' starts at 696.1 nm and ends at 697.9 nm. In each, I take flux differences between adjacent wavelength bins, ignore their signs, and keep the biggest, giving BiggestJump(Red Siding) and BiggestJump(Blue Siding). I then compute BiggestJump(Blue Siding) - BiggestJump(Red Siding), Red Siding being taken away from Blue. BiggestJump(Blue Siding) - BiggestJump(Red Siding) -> -0.42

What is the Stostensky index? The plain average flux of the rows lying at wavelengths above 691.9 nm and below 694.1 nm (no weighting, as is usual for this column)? 25.0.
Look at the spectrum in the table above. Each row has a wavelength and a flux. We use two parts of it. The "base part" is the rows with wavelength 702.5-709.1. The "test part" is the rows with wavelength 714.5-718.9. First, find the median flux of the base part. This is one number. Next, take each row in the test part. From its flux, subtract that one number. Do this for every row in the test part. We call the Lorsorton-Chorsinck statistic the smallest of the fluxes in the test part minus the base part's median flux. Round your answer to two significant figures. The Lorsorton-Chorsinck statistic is -2.7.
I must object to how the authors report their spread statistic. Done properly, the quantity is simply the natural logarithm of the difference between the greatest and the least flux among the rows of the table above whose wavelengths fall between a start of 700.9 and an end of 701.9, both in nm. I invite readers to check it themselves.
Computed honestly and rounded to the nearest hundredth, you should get -1.90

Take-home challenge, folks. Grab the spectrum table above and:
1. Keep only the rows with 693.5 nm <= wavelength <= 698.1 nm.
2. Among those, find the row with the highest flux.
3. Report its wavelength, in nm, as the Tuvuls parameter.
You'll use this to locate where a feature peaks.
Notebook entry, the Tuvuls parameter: 694.0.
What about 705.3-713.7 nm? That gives 707.8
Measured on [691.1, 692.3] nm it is 692.2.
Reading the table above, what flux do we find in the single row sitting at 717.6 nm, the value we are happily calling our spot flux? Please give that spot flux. 24.05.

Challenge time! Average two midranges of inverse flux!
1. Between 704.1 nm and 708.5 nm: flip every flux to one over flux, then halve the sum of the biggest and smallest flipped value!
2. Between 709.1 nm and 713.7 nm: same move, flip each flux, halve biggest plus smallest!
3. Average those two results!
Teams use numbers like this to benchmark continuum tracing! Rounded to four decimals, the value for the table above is 0.0397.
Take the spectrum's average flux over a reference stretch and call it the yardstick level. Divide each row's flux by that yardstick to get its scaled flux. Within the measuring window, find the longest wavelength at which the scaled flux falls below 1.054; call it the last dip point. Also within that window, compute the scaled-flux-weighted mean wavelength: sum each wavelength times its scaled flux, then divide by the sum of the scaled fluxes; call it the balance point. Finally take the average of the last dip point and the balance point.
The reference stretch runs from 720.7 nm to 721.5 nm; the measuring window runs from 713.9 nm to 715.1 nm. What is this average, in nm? 714.75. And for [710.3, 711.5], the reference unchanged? 711.15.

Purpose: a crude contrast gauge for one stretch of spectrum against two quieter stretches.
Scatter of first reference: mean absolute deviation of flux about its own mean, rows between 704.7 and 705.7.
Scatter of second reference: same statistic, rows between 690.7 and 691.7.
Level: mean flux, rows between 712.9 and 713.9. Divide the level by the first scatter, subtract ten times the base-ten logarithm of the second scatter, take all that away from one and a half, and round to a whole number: -73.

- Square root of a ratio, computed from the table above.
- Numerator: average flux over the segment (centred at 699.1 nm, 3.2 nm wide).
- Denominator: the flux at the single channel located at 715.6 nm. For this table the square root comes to 1.03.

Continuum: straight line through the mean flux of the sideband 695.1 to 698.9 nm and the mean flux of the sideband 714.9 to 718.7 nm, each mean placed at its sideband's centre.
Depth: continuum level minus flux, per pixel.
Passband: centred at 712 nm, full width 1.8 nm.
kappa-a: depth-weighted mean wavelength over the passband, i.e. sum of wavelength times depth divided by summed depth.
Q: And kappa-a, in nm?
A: 712.29 nm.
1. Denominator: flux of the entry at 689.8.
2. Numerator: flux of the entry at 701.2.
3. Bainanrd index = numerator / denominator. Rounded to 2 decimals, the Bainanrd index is 1.04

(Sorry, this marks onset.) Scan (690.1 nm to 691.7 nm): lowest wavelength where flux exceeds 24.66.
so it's 690.2 nm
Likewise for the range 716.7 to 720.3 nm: 717.2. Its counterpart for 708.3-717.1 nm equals 708.4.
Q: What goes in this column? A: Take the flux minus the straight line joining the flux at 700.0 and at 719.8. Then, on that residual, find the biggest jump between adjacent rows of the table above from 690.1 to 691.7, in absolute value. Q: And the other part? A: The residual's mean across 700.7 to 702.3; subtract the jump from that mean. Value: -0.3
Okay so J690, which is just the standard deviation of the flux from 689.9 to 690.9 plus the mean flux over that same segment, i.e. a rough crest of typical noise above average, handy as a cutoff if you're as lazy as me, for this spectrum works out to 25.2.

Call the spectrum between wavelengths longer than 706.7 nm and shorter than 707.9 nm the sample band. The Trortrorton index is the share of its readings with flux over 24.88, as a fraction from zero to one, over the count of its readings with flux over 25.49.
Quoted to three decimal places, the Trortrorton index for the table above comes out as 0.417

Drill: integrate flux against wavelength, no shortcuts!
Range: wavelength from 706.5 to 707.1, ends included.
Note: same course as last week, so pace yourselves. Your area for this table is 15.0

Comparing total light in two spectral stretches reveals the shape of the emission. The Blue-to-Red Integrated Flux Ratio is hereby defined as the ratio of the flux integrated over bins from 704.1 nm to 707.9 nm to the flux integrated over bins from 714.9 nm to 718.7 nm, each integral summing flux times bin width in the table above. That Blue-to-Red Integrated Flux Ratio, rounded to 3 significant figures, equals 1.09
